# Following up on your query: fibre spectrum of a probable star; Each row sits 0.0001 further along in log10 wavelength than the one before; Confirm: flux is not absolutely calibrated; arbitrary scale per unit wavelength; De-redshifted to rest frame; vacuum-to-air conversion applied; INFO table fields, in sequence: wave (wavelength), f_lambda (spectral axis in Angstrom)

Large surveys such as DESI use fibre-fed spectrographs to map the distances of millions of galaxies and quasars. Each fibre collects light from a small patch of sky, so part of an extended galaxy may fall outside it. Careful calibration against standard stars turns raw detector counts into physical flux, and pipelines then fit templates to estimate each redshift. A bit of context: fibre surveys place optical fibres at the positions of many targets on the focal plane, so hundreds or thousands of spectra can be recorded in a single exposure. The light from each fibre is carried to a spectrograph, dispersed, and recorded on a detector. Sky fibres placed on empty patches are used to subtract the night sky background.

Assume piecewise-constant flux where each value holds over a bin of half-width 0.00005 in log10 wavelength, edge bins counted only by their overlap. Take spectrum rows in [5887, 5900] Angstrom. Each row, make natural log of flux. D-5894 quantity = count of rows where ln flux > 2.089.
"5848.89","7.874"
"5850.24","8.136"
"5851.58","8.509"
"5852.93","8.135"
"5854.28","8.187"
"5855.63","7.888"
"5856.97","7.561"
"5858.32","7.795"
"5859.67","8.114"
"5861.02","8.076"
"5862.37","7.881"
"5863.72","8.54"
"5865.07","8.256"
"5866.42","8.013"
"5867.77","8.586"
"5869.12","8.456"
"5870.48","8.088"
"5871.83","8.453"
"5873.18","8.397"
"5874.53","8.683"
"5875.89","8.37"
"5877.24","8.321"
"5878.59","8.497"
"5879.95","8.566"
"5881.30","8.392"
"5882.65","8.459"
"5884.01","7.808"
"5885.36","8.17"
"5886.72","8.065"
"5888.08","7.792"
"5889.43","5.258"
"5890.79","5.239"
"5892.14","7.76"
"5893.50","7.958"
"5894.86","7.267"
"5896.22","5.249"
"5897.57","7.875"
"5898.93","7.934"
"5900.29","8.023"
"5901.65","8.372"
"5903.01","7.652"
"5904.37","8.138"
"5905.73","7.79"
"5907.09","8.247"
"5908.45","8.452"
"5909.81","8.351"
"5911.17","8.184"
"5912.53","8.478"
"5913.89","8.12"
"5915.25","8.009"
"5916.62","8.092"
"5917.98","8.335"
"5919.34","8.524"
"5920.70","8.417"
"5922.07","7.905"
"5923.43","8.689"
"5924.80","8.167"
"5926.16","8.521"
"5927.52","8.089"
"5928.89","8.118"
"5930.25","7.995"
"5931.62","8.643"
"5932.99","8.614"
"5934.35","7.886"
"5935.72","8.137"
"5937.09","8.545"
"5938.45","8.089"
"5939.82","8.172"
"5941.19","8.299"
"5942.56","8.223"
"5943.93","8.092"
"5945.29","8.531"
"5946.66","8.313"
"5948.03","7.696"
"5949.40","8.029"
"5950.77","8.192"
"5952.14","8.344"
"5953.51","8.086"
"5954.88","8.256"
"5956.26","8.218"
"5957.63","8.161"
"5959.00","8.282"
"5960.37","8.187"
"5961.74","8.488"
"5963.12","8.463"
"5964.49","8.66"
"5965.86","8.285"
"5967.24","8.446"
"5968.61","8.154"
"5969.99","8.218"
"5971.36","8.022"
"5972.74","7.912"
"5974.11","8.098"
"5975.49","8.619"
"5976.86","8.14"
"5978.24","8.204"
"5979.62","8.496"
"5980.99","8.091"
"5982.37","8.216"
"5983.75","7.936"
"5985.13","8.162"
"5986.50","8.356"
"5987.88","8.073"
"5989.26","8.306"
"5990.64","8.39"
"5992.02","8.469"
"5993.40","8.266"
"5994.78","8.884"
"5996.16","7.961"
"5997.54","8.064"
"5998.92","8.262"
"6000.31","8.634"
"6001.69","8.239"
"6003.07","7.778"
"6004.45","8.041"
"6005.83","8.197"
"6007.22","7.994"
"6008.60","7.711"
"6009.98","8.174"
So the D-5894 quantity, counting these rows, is 0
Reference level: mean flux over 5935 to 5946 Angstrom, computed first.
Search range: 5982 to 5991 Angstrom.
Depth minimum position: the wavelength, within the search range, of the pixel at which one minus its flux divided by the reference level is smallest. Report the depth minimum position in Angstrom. 5990.64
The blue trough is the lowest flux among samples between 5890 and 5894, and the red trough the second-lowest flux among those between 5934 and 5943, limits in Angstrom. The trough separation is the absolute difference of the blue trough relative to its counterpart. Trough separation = 2.85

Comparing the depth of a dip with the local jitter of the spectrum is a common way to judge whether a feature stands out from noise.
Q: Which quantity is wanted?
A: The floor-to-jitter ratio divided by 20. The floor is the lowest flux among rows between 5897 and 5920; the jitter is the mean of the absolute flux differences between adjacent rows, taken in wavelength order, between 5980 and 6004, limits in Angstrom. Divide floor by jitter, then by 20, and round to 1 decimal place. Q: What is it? 1.3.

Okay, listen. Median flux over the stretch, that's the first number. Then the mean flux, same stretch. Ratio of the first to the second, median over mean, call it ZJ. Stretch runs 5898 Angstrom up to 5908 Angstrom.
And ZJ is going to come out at 1.00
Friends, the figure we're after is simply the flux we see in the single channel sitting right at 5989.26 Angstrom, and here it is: 8.306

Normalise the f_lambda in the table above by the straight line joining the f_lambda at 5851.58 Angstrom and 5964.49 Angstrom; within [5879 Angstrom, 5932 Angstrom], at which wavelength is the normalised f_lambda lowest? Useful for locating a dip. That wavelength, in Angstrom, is 5890.79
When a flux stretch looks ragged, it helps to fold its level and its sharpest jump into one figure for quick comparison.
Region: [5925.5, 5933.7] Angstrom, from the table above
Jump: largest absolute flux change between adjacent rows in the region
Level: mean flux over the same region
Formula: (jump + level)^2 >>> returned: 81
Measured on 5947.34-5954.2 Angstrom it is 71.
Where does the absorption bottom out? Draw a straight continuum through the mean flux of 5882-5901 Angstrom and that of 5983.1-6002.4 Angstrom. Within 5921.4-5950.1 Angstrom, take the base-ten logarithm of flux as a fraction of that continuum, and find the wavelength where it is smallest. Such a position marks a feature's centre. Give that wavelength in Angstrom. 5948.03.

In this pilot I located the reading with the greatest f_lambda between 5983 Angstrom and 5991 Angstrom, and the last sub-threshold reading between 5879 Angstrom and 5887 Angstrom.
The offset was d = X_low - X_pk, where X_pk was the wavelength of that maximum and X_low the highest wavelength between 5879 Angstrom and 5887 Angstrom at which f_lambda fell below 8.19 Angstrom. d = -103.9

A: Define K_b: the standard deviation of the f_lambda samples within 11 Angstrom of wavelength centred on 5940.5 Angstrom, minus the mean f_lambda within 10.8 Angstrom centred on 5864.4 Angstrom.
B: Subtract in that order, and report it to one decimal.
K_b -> -8.1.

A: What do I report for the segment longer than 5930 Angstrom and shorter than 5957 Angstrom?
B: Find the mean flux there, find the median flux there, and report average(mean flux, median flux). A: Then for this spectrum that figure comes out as 8.21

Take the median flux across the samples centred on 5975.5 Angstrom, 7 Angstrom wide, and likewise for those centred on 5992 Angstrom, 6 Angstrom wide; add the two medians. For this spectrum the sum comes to 16.53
